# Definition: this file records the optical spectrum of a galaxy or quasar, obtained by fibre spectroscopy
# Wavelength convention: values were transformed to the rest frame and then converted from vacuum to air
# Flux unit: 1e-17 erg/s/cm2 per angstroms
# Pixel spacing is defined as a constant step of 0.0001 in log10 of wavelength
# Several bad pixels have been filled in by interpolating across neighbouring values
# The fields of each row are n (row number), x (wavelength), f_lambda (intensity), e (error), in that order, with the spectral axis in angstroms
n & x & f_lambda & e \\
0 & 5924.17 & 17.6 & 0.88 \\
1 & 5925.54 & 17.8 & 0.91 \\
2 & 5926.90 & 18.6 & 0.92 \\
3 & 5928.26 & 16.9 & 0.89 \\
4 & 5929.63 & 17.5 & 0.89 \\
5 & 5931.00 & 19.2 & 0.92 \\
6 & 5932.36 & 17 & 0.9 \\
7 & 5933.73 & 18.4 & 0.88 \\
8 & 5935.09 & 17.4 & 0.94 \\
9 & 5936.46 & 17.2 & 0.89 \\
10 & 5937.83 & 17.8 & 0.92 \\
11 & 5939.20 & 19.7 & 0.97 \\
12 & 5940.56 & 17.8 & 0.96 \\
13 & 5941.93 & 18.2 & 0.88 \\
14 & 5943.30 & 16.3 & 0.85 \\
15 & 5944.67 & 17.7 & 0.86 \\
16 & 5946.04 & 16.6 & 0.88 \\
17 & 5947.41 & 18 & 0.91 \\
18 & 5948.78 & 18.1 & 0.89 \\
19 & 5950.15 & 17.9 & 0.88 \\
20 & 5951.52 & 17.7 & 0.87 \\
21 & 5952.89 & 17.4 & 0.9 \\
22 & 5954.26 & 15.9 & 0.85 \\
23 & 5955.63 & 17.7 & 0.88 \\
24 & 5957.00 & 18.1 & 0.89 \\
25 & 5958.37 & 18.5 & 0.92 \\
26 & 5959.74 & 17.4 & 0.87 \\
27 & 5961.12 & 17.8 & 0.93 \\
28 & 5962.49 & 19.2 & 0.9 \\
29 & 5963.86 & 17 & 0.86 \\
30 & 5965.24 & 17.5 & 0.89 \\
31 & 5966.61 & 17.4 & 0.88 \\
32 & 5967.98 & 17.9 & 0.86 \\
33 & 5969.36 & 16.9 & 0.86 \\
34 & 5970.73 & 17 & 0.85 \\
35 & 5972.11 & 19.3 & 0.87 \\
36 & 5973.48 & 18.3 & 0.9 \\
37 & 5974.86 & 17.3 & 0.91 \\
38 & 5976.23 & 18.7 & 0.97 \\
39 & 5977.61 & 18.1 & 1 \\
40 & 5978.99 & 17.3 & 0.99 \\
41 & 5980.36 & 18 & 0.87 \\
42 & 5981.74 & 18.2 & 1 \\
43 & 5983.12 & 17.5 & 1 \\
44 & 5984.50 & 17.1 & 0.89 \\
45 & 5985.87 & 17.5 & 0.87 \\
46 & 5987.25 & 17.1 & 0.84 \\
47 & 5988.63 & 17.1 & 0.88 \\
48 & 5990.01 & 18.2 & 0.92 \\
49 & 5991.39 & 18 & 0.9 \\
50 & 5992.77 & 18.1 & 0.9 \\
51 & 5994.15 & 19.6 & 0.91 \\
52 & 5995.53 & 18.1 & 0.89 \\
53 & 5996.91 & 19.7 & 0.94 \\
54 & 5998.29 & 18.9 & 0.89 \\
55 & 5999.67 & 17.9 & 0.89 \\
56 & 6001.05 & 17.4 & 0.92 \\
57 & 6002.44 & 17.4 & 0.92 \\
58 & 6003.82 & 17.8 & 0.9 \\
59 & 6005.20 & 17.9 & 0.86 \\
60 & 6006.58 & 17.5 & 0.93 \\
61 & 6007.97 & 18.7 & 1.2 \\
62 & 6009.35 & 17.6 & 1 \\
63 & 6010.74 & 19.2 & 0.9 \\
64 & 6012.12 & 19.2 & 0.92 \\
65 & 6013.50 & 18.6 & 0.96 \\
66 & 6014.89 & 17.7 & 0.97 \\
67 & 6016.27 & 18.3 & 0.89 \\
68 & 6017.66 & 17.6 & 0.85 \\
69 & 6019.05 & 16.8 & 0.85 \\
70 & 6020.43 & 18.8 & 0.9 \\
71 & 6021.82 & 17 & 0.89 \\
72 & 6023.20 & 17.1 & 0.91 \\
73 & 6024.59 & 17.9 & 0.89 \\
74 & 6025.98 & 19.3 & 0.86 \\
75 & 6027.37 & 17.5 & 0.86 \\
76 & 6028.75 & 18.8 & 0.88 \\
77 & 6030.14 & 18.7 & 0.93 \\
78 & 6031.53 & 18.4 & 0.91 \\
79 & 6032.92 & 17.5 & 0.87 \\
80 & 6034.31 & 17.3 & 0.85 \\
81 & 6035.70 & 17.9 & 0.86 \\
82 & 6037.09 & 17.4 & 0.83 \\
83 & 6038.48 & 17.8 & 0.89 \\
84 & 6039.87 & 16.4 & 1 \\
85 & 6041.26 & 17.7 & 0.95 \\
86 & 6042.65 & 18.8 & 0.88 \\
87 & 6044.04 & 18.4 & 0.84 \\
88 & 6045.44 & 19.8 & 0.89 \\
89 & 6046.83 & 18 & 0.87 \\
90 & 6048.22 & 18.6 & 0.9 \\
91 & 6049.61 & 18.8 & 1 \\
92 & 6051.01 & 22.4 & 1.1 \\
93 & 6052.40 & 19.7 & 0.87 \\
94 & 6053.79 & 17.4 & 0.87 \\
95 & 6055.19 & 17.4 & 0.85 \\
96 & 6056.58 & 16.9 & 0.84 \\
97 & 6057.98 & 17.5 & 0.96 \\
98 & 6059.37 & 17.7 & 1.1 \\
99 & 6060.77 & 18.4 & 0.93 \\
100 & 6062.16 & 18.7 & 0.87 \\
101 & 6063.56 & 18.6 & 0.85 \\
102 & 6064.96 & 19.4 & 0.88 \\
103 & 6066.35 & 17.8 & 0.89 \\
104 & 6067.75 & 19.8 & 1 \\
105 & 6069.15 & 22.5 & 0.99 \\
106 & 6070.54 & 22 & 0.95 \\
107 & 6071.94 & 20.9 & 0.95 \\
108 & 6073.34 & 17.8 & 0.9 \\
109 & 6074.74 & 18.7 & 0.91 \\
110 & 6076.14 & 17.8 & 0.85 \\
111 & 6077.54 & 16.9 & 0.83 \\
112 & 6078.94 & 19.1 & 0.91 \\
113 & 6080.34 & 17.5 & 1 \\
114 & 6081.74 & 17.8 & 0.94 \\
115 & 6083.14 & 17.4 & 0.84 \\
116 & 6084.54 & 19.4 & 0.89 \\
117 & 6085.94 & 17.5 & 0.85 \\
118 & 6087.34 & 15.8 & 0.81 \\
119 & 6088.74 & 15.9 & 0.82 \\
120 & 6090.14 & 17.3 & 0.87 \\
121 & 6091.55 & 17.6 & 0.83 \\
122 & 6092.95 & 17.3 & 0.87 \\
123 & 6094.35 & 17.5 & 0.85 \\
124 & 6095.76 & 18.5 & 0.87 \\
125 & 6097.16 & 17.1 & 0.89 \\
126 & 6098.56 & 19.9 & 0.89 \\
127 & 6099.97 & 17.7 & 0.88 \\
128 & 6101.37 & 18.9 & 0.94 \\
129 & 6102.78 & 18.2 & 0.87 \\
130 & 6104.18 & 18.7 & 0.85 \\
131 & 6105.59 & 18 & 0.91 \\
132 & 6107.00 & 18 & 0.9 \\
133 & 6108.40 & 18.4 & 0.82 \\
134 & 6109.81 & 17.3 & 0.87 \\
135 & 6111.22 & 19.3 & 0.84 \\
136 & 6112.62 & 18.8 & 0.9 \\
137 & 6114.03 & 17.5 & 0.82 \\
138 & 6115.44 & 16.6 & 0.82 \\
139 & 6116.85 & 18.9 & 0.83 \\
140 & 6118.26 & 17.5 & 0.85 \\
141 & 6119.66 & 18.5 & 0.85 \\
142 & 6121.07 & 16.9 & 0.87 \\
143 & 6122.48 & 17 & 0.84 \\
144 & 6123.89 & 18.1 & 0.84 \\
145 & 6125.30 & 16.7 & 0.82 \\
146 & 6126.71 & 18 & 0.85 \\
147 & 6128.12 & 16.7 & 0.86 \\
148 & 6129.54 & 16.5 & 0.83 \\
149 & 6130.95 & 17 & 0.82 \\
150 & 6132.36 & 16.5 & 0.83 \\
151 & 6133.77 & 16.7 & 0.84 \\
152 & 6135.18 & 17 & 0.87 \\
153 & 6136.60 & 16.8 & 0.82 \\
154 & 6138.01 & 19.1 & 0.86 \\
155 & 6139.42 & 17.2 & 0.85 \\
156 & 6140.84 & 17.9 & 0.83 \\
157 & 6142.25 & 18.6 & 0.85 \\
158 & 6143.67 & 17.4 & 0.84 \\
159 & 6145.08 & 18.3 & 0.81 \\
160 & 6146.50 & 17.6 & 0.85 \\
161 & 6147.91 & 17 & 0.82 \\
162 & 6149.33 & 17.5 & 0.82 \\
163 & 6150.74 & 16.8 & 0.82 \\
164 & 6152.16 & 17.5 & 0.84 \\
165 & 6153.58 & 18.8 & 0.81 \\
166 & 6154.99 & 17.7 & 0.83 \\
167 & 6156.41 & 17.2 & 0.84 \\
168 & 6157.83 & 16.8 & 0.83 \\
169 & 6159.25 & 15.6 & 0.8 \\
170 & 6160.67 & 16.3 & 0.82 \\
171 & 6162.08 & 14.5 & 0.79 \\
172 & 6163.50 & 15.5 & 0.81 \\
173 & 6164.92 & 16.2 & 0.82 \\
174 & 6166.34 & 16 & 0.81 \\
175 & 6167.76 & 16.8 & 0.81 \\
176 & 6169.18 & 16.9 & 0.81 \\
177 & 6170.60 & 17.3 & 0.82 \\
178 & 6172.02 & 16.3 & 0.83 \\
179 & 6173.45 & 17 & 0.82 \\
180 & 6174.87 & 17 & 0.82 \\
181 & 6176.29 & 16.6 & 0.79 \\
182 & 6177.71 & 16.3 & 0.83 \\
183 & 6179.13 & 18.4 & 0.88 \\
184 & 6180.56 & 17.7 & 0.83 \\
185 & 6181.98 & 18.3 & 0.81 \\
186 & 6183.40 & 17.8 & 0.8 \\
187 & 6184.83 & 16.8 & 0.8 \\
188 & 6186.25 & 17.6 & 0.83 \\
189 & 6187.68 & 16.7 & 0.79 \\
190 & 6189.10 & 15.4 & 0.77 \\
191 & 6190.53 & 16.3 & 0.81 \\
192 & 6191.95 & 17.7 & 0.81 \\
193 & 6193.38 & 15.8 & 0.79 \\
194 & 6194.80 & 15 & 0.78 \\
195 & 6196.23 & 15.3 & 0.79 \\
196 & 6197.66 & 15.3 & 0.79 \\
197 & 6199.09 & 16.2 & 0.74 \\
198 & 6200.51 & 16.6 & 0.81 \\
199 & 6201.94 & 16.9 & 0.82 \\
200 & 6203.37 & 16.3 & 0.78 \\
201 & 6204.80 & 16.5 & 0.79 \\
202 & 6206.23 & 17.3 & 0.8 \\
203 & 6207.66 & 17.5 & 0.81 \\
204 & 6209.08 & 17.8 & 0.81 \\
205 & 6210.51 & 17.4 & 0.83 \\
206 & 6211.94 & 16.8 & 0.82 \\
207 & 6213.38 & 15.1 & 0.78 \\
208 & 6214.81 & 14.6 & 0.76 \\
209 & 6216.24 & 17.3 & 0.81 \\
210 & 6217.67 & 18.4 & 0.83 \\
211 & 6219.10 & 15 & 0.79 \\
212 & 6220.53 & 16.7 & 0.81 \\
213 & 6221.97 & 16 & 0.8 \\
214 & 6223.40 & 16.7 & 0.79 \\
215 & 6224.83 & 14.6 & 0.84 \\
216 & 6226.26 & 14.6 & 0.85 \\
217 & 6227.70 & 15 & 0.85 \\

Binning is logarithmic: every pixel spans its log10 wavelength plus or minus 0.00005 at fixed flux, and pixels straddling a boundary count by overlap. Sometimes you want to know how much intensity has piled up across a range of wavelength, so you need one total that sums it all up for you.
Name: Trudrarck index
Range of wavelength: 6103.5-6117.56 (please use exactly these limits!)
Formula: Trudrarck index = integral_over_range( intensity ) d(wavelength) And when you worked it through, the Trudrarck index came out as 255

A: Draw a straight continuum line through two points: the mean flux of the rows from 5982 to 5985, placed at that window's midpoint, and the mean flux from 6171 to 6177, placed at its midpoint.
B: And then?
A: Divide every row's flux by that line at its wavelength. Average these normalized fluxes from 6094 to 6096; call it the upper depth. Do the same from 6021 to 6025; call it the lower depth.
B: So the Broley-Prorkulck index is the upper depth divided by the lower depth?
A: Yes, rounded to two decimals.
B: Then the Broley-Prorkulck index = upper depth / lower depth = 1.05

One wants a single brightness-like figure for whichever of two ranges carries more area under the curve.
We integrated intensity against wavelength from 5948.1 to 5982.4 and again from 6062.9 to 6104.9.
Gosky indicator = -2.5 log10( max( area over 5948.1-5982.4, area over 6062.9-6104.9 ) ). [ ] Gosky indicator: -7.2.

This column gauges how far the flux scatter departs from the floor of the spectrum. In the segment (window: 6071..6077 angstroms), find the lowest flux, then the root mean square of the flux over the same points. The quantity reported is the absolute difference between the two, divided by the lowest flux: 0.059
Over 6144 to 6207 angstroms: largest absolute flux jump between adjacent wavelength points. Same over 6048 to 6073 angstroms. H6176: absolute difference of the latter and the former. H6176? 1.50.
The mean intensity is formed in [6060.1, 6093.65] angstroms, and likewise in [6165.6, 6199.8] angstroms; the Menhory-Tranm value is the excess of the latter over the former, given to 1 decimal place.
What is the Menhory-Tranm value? -1.7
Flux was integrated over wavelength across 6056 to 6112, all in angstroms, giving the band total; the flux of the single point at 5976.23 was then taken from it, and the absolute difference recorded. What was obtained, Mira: 1006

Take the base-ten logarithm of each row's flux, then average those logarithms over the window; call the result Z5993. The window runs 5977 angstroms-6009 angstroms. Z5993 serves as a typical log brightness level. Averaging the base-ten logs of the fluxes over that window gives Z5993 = 1.25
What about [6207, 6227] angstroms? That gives 1.21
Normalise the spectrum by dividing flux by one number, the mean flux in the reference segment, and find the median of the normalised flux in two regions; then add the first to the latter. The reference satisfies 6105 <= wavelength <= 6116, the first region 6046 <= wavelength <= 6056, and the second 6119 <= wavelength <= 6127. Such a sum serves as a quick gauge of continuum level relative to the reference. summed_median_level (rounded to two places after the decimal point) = 2.01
